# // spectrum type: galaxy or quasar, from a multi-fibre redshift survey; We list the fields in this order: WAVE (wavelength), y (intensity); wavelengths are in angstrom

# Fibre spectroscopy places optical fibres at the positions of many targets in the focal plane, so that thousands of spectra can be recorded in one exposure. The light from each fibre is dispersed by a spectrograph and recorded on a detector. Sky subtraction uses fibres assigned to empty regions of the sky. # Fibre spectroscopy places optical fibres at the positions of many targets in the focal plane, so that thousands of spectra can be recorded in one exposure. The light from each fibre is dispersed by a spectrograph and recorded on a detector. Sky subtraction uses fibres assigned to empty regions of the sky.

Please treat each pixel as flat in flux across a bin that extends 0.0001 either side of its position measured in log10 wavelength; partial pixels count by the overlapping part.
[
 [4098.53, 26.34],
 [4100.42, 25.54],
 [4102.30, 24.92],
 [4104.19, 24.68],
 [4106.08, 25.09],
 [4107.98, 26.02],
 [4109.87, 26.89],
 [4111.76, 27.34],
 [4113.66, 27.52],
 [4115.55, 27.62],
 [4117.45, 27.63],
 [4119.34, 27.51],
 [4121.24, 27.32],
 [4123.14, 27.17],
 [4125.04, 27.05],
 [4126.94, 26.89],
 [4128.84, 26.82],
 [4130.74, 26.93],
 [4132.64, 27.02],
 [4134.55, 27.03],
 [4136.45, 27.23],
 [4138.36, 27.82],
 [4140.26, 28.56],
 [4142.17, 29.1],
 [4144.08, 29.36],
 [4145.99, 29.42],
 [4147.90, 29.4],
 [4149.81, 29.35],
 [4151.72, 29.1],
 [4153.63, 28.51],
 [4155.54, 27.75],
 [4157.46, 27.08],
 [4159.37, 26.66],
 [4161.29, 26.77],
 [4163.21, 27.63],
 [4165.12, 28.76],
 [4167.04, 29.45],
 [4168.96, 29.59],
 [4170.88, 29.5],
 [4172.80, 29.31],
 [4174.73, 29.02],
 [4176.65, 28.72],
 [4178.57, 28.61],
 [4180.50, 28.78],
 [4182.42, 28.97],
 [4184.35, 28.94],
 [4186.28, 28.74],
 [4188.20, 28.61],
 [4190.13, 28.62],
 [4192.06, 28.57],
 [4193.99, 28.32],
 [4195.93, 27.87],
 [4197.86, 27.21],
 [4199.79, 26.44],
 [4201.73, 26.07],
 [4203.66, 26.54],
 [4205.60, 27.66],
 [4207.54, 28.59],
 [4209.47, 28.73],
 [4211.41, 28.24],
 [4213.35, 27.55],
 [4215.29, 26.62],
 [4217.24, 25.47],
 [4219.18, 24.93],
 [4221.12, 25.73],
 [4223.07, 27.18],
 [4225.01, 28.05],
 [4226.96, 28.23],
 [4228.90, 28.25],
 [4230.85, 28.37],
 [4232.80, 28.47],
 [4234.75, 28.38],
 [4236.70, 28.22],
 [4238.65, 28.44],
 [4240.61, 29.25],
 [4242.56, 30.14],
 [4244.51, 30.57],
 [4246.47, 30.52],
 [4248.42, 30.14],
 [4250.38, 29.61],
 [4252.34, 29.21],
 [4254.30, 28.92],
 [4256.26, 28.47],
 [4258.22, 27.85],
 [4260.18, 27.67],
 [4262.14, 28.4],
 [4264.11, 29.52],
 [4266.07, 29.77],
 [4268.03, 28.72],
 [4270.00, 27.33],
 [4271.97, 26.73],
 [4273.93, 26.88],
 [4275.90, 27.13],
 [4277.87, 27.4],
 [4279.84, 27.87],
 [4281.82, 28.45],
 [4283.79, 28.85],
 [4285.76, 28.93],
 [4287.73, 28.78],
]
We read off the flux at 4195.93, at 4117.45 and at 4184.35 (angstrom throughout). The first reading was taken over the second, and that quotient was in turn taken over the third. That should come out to 0.035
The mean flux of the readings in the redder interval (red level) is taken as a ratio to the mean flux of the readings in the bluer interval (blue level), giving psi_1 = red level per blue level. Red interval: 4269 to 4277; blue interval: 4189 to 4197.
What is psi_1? 0.95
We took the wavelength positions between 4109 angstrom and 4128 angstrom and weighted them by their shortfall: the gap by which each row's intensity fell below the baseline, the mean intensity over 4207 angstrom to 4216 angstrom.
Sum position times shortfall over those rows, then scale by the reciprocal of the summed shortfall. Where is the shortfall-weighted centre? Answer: 4119.1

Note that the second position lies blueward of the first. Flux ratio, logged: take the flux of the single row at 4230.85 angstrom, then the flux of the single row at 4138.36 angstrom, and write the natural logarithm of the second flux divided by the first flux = -0.02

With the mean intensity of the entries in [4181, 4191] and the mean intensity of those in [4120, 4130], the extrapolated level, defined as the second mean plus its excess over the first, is 25.3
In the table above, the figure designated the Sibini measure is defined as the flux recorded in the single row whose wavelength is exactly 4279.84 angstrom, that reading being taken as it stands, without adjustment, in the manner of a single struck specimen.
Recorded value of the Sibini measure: 27.87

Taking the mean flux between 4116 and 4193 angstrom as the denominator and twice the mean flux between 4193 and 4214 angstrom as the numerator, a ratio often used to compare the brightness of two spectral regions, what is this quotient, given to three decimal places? 1.953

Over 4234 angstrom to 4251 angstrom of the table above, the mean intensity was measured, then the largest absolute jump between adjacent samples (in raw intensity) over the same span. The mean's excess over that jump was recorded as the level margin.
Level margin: 28.6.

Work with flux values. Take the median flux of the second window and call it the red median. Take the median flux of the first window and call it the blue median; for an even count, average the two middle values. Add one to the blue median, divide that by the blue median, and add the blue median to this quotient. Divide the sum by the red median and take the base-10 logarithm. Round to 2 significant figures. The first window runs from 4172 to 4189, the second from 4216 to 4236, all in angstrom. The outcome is 0.025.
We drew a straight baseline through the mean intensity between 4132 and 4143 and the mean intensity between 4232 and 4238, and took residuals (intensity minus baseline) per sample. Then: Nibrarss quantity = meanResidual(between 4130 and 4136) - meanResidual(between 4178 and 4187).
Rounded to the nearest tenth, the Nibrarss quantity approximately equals -1.5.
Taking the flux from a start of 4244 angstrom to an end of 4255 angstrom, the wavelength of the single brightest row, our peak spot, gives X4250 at 4244.51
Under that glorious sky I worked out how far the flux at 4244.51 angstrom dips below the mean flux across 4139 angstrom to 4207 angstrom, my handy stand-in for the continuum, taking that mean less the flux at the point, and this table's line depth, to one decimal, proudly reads -2.2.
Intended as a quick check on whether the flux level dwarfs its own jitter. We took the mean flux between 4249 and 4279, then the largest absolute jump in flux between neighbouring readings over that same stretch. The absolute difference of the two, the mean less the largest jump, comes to 26.9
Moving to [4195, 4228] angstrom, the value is 25.7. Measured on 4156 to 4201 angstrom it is 27.2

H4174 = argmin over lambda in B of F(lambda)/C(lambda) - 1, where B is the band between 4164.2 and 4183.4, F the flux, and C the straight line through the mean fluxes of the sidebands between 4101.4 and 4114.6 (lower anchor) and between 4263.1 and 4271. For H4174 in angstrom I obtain 4178.57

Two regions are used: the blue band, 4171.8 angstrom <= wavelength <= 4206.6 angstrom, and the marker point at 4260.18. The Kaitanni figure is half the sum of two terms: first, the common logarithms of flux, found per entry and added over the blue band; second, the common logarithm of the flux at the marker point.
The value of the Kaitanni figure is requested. 13.8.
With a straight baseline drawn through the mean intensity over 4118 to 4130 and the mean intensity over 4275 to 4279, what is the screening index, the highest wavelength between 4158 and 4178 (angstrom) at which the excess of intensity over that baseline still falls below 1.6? 4176.65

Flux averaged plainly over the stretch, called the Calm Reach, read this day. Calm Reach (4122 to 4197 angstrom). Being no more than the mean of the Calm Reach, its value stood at 28.28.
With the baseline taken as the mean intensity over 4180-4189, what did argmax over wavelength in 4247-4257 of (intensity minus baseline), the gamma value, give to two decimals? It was 4248.42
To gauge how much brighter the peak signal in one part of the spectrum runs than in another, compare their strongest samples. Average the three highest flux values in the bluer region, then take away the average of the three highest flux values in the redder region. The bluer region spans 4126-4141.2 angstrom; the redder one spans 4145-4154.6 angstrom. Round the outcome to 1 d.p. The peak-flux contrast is -1.5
